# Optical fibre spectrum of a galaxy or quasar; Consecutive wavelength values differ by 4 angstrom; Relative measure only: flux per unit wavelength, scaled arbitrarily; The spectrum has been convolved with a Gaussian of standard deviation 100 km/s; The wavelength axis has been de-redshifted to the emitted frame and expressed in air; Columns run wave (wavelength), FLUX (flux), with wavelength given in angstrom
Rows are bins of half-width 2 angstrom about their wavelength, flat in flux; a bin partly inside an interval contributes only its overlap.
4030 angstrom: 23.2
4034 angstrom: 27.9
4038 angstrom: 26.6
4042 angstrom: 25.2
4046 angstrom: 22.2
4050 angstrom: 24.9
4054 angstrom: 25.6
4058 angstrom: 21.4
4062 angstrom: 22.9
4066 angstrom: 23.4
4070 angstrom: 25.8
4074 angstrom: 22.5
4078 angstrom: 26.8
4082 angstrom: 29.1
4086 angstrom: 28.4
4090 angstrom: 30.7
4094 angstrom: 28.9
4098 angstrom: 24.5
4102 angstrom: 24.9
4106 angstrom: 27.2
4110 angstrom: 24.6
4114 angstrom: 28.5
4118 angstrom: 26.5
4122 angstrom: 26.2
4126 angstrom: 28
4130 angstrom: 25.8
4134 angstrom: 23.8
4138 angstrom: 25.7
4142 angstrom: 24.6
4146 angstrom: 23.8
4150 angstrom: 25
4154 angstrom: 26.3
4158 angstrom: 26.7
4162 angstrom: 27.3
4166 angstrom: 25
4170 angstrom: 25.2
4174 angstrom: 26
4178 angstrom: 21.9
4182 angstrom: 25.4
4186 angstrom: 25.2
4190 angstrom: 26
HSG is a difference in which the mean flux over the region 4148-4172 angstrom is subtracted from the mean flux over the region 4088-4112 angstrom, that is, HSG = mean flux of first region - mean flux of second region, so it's 1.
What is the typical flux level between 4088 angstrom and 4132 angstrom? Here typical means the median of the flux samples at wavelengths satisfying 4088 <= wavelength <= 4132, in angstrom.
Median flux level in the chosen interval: 26.5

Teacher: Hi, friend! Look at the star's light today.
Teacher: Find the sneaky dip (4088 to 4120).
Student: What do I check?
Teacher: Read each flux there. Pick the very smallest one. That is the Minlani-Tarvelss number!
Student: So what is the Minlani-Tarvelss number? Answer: 24.5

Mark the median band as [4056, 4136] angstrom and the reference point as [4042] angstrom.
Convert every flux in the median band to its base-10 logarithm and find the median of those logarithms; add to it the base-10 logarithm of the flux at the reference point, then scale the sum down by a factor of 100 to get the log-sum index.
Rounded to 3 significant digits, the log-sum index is 0.0282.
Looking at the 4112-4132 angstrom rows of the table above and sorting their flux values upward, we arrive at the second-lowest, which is 26.2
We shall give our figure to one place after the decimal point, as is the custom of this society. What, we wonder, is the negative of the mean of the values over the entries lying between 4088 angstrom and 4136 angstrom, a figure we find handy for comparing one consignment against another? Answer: -26.6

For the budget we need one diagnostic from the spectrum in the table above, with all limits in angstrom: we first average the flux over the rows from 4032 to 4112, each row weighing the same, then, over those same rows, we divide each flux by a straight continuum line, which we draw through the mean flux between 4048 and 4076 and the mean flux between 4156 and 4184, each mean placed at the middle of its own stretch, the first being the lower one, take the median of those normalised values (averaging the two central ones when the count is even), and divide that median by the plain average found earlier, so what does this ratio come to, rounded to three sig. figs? 0.0419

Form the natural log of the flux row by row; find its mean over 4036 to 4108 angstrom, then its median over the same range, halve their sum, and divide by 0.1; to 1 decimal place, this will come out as 32.4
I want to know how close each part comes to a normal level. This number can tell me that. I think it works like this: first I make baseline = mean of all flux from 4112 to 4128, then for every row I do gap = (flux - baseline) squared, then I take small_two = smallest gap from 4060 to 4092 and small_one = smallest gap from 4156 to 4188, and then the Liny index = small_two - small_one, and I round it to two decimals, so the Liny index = 0.25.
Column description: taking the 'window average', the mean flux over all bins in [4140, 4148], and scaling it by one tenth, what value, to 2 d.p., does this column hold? 2.42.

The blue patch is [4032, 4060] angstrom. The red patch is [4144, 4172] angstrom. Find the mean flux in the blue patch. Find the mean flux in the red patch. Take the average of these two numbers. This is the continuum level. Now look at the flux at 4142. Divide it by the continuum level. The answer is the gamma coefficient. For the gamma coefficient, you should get 0.98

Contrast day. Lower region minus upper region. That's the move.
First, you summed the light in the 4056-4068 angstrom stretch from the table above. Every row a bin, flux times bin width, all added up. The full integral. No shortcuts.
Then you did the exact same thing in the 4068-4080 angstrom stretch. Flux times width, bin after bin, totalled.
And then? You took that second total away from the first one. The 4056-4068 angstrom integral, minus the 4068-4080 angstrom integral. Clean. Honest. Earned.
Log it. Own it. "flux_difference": -30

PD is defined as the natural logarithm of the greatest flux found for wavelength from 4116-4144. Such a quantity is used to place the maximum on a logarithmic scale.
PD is 3.33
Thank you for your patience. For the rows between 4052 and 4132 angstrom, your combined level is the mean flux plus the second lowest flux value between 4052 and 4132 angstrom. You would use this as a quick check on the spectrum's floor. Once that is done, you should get 48.6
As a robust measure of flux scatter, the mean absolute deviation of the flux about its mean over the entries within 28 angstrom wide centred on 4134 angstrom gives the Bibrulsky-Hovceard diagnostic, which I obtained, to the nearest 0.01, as 1.16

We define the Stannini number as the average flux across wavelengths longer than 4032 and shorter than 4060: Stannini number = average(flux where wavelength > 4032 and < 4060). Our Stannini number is 24.8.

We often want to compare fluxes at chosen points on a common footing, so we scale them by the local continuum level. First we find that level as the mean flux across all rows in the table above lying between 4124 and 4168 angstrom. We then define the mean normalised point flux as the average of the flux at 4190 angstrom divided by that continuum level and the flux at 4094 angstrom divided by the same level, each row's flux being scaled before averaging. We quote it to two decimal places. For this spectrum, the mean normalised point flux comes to 1.07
